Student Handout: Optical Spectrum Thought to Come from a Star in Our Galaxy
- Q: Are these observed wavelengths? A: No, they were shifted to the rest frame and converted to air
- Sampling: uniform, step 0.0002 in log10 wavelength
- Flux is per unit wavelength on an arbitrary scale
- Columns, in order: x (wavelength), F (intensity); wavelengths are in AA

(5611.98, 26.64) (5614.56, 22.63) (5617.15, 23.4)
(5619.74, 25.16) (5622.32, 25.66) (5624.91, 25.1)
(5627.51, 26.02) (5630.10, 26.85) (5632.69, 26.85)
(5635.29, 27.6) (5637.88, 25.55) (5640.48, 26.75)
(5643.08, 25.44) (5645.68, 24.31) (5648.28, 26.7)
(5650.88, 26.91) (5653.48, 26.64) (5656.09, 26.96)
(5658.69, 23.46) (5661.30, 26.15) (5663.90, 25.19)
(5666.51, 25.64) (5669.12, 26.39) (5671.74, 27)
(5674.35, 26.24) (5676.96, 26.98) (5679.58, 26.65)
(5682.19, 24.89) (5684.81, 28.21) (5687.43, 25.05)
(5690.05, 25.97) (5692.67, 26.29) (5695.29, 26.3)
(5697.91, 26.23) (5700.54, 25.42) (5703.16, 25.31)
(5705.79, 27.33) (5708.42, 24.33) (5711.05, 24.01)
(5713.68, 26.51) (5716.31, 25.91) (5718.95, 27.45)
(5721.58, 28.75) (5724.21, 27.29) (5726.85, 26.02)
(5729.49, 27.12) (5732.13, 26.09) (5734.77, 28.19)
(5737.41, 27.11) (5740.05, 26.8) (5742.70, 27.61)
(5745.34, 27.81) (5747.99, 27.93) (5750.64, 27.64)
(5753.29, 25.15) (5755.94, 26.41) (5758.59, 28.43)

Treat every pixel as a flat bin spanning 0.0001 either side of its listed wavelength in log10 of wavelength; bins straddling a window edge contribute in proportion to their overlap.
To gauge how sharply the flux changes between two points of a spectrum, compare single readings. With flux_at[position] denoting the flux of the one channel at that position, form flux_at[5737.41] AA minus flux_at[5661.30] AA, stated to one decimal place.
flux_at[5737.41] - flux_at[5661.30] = 1.0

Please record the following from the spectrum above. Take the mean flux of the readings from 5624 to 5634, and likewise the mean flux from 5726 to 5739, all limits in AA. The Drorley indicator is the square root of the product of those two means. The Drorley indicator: 26.6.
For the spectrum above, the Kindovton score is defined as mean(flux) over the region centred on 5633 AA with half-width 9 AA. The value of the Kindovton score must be 26.4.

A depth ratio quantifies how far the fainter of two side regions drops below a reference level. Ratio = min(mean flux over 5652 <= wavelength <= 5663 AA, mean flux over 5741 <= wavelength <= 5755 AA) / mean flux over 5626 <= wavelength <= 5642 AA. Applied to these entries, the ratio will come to 0.97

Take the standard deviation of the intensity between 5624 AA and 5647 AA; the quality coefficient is 1.0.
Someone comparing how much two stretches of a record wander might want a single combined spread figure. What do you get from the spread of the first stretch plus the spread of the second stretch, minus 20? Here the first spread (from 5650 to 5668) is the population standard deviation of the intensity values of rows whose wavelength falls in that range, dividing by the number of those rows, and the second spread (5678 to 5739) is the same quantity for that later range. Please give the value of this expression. -17.7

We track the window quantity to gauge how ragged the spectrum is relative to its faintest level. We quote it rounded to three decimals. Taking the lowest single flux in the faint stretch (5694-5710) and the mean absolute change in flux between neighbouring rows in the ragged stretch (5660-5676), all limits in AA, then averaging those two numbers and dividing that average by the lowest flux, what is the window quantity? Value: 0.515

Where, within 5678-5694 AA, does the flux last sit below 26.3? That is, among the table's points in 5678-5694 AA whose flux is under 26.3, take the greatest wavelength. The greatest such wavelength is 5692.67 AA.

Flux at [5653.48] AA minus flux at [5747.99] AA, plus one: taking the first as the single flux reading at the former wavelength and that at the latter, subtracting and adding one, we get -0.3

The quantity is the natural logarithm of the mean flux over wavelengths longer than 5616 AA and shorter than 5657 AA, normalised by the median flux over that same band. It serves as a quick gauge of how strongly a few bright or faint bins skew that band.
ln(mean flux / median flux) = -0.013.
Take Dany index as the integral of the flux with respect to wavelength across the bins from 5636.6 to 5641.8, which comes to 136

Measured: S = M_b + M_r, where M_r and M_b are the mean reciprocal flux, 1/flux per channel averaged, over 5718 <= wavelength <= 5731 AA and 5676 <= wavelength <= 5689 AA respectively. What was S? 0.0747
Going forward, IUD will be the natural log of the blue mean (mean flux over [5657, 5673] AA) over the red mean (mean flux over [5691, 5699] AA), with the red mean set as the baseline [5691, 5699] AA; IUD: -0.024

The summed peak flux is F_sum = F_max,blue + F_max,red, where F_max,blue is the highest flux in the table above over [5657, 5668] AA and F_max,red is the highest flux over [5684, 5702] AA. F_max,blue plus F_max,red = 54.4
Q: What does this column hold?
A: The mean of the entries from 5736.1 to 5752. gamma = 27.5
